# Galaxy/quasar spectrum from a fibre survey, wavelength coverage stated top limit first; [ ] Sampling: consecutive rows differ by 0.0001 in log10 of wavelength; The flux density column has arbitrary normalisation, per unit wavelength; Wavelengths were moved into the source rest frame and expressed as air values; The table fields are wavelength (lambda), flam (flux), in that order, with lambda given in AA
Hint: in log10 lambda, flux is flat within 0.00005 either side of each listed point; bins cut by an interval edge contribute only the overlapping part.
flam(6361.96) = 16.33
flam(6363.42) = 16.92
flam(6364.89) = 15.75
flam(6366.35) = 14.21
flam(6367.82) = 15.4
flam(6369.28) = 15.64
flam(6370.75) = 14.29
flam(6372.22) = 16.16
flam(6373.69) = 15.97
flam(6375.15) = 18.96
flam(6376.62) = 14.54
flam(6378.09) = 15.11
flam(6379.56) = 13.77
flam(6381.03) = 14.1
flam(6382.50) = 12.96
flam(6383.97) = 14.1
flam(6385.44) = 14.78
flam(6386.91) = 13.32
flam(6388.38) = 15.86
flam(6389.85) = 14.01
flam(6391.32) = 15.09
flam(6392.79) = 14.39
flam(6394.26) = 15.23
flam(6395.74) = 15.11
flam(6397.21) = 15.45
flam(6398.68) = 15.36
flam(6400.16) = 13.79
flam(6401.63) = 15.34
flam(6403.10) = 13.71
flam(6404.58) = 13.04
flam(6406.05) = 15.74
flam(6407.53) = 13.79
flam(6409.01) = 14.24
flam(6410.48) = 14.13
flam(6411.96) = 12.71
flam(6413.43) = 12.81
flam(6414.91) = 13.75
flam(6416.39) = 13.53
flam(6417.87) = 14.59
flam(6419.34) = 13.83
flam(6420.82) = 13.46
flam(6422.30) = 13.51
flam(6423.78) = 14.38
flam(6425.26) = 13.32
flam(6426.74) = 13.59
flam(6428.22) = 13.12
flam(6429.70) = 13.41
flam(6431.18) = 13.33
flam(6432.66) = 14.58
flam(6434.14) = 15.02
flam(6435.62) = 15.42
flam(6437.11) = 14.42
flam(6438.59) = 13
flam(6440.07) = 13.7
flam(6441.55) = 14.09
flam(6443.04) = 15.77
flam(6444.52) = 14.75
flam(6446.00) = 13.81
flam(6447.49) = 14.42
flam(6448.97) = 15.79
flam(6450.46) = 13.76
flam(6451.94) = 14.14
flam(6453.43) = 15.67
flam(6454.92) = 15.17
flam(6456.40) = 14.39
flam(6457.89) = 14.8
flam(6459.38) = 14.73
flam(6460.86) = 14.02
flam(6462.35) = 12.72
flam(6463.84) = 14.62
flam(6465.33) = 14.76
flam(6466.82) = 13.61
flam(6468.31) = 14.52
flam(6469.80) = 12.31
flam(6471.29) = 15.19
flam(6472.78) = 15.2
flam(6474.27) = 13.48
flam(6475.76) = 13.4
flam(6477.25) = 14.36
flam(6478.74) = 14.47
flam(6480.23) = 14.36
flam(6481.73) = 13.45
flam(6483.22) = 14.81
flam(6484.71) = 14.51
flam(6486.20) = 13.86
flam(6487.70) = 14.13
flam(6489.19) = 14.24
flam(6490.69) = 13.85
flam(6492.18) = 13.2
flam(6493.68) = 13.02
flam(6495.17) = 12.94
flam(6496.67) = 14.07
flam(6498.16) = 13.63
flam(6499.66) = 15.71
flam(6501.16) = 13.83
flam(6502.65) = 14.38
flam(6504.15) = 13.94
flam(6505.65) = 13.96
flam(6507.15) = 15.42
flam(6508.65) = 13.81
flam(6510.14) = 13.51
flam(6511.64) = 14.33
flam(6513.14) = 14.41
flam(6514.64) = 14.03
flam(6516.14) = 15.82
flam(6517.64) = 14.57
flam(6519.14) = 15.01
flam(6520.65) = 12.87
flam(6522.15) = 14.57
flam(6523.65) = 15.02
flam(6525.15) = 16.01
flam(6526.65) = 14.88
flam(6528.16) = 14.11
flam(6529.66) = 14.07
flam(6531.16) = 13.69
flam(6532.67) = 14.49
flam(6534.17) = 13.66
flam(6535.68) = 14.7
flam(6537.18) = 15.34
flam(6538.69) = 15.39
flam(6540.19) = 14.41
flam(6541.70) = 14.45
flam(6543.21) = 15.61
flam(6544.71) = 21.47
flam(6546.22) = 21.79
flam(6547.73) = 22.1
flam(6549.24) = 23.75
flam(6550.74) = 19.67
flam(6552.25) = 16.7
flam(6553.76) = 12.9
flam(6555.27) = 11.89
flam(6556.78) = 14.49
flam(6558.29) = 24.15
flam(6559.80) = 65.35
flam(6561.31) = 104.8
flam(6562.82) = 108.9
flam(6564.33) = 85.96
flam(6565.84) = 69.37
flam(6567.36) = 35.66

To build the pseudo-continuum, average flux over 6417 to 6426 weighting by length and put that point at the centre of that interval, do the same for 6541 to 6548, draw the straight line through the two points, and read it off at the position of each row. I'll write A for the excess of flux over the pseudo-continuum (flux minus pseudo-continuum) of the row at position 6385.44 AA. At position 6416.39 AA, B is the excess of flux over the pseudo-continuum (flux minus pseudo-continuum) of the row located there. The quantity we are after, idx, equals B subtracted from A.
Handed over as 2.5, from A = 2.4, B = -0.1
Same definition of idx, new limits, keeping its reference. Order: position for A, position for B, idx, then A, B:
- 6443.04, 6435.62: 0.0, 1.0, 1.0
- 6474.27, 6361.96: -7.5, -2.5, 4.9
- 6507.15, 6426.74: -1.5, -1.9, -0.5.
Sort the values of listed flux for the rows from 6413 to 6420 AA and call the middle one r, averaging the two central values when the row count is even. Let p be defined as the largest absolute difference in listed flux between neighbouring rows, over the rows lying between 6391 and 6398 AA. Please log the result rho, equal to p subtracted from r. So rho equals 12.9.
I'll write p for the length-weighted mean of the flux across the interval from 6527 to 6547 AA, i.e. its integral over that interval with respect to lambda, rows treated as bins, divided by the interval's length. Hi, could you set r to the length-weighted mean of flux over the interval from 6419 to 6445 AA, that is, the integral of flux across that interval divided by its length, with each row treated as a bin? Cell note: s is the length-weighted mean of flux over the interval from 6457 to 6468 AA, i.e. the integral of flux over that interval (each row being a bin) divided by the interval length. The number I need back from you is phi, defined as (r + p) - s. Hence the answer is 15.5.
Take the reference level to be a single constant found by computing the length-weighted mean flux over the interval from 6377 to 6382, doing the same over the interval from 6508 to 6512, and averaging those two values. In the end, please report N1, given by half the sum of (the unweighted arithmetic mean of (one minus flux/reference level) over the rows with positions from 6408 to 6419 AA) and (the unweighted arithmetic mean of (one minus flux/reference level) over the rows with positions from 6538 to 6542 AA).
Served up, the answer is -0.01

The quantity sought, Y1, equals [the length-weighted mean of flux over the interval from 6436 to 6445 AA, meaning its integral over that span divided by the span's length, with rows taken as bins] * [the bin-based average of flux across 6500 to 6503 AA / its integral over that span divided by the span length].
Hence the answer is 205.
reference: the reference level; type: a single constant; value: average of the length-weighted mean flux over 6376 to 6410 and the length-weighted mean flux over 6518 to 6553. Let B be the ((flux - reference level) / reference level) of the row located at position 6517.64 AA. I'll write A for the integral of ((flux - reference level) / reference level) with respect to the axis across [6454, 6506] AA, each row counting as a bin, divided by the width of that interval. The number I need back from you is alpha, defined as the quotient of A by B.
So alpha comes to 1.6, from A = -0.0808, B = -0.051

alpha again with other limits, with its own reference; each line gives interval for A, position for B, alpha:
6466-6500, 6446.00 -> 0.9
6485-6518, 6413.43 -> 0.5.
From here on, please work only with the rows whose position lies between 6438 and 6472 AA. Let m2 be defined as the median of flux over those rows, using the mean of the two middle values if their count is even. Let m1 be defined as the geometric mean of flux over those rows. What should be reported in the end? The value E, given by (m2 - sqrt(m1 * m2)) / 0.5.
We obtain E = 0.11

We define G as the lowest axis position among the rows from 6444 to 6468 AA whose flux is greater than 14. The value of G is 6444.52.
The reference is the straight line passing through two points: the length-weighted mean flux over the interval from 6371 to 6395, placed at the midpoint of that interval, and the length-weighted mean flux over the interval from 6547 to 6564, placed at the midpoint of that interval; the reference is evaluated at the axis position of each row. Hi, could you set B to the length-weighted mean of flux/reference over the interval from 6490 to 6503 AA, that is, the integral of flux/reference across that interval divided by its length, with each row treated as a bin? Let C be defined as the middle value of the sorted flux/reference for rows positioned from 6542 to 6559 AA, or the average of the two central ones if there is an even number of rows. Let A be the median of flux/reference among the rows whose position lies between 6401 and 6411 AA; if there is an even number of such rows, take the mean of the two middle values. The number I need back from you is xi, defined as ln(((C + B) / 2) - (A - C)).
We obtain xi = -1.6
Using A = 0.76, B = 0.44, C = 0.50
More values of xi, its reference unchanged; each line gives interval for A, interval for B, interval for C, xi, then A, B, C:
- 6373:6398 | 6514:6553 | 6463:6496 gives -4.9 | 0.94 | 0.44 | 0.48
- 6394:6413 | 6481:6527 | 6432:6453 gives -1.1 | 0.79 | 0.44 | 0.61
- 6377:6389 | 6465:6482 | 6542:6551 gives -2.0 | 0.96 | 0.50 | 0.56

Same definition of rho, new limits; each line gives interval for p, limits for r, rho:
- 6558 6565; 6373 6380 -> -26.1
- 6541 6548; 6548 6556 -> 10.8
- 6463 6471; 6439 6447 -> 11.9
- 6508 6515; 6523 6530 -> 14.1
